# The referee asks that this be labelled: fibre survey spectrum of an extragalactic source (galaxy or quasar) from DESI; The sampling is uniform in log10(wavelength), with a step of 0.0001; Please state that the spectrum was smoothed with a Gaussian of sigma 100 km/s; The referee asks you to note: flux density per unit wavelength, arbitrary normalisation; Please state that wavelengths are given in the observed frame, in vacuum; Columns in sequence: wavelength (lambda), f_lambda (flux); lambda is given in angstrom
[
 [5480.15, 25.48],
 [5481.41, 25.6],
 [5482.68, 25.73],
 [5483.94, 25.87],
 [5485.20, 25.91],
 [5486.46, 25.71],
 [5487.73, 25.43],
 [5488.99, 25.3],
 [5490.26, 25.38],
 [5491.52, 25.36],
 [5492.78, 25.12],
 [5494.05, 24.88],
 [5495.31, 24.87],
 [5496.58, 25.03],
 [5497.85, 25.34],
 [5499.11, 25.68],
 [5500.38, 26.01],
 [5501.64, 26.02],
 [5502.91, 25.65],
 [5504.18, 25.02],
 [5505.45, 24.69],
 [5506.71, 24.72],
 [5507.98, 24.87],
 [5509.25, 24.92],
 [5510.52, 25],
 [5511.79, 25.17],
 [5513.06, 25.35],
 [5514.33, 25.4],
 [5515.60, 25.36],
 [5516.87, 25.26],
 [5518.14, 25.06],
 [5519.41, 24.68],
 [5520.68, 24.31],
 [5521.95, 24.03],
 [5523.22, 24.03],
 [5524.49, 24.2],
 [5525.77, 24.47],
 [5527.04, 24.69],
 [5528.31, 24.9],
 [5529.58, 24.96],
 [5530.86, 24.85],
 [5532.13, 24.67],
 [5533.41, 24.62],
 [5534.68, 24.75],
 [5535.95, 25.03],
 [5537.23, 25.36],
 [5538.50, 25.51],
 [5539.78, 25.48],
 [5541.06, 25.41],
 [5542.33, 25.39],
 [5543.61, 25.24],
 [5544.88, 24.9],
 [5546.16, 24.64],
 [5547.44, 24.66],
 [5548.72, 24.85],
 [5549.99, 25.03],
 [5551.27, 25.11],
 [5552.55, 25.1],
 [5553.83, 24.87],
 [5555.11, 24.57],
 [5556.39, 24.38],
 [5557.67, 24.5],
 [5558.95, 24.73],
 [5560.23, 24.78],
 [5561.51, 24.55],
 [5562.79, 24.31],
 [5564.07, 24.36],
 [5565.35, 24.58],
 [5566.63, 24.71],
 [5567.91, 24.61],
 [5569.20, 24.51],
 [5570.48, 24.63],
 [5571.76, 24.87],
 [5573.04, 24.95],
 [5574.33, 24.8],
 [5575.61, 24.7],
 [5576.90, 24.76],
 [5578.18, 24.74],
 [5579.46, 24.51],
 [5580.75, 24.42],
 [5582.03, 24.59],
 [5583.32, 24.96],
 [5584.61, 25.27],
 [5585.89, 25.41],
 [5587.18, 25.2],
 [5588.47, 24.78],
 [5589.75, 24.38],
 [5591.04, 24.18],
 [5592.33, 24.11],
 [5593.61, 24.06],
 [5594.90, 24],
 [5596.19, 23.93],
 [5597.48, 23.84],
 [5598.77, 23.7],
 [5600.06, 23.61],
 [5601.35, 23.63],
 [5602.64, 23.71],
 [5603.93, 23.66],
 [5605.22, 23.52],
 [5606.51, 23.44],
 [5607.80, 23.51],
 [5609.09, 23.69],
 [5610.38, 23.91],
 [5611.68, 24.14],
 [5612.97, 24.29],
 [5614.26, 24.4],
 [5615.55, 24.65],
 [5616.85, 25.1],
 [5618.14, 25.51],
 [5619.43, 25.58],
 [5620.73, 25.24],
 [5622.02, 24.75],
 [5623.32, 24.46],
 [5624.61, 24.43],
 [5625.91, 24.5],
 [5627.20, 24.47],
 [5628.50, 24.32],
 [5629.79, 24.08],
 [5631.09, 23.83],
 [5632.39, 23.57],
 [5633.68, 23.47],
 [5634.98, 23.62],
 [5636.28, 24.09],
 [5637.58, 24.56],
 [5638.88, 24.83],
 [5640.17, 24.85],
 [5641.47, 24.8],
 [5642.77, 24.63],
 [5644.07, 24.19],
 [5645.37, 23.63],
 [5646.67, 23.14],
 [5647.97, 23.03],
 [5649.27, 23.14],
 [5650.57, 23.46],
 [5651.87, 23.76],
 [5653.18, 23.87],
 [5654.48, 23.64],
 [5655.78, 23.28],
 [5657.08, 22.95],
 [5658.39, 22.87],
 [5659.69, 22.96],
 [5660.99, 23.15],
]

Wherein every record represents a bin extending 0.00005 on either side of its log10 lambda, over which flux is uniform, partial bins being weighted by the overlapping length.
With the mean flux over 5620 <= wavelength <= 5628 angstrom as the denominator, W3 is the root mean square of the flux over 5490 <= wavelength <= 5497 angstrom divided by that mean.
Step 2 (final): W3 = 1.02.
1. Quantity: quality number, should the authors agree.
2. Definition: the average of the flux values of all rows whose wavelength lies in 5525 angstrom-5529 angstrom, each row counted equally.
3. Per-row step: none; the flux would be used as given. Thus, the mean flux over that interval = 24.7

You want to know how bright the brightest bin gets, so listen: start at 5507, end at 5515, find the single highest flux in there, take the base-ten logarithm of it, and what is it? 1.405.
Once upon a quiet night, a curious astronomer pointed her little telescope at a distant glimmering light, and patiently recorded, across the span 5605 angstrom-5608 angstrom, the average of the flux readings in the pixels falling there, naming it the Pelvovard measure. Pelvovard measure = 23.5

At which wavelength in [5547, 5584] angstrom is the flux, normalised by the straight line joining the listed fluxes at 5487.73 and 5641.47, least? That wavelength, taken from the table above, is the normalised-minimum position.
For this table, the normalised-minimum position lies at 5562.79 angstrom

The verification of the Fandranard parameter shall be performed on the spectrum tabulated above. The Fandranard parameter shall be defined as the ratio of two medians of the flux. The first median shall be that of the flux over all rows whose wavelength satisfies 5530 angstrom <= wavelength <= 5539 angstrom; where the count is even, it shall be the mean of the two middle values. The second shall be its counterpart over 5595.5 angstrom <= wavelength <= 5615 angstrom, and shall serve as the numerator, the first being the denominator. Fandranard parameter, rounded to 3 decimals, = 0.954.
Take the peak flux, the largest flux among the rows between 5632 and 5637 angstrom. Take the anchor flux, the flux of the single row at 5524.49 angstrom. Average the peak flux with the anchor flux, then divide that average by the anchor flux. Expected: 0.998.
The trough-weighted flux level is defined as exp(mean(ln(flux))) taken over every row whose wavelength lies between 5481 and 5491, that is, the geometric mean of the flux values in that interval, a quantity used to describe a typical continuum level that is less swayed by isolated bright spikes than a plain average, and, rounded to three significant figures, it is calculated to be 25.6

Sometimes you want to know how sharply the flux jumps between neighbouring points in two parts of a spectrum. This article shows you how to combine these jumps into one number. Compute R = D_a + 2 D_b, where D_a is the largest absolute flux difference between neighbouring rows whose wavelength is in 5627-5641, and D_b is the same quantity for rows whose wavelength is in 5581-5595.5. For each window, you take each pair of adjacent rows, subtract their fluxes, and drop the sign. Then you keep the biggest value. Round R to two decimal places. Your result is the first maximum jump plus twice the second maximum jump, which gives 1.31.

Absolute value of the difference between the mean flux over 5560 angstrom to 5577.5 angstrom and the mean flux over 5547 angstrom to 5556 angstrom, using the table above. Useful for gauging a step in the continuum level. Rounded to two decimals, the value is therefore 0.23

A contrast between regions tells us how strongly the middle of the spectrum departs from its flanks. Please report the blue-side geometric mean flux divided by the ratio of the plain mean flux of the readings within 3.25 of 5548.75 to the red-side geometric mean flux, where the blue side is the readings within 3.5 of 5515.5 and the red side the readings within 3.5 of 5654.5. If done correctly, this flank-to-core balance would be 23.9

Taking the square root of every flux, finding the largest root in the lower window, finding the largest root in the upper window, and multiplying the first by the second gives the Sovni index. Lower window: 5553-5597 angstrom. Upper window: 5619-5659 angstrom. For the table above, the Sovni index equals 25.5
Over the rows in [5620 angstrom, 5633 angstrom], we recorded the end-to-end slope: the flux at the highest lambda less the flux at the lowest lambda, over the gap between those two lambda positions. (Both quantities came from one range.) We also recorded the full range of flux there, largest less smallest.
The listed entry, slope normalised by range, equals -0.086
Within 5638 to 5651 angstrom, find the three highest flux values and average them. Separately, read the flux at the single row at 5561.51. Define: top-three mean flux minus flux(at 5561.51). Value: 0.28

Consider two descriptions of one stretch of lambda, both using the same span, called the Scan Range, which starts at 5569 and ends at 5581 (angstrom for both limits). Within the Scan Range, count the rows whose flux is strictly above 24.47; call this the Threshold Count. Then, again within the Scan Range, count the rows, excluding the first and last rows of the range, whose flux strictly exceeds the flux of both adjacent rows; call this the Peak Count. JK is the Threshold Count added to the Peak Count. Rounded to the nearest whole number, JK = 11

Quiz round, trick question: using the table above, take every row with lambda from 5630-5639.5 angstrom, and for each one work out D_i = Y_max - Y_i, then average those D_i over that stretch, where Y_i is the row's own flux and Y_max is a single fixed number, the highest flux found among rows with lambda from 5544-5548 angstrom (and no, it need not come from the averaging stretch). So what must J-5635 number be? 0.90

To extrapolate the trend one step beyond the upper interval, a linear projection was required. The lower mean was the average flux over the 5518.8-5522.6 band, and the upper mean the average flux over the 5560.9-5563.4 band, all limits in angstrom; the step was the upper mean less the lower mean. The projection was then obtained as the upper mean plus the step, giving 24.5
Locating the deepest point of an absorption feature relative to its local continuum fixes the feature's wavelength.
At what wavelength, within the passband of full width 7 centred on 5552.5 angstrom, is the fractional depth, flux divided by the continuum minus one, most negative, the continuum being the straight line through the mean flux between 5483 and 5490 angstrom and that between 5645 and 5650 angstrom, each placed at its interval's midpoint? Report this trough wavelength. 5555.11 angstrom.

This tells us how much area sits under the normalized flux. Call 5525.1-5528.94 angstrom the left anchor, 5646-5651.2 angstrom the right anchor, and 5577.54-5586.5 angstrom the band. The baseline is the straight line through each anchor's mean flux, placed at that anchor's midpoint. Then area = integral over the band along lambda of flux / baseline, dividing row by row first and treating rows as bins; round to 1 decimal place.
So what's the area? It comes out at 9.3 angstrom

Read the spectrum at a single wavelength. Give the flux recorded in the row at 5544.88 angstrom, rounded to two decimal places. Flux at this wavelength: 24.90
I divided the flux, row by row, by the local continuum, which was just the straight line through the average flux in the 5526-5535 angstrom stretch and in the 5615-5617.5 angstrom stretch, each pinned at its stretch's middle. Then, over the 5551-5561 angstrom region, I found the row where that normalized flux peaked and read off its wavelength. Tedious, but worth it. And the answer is 5551.27 angstrom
